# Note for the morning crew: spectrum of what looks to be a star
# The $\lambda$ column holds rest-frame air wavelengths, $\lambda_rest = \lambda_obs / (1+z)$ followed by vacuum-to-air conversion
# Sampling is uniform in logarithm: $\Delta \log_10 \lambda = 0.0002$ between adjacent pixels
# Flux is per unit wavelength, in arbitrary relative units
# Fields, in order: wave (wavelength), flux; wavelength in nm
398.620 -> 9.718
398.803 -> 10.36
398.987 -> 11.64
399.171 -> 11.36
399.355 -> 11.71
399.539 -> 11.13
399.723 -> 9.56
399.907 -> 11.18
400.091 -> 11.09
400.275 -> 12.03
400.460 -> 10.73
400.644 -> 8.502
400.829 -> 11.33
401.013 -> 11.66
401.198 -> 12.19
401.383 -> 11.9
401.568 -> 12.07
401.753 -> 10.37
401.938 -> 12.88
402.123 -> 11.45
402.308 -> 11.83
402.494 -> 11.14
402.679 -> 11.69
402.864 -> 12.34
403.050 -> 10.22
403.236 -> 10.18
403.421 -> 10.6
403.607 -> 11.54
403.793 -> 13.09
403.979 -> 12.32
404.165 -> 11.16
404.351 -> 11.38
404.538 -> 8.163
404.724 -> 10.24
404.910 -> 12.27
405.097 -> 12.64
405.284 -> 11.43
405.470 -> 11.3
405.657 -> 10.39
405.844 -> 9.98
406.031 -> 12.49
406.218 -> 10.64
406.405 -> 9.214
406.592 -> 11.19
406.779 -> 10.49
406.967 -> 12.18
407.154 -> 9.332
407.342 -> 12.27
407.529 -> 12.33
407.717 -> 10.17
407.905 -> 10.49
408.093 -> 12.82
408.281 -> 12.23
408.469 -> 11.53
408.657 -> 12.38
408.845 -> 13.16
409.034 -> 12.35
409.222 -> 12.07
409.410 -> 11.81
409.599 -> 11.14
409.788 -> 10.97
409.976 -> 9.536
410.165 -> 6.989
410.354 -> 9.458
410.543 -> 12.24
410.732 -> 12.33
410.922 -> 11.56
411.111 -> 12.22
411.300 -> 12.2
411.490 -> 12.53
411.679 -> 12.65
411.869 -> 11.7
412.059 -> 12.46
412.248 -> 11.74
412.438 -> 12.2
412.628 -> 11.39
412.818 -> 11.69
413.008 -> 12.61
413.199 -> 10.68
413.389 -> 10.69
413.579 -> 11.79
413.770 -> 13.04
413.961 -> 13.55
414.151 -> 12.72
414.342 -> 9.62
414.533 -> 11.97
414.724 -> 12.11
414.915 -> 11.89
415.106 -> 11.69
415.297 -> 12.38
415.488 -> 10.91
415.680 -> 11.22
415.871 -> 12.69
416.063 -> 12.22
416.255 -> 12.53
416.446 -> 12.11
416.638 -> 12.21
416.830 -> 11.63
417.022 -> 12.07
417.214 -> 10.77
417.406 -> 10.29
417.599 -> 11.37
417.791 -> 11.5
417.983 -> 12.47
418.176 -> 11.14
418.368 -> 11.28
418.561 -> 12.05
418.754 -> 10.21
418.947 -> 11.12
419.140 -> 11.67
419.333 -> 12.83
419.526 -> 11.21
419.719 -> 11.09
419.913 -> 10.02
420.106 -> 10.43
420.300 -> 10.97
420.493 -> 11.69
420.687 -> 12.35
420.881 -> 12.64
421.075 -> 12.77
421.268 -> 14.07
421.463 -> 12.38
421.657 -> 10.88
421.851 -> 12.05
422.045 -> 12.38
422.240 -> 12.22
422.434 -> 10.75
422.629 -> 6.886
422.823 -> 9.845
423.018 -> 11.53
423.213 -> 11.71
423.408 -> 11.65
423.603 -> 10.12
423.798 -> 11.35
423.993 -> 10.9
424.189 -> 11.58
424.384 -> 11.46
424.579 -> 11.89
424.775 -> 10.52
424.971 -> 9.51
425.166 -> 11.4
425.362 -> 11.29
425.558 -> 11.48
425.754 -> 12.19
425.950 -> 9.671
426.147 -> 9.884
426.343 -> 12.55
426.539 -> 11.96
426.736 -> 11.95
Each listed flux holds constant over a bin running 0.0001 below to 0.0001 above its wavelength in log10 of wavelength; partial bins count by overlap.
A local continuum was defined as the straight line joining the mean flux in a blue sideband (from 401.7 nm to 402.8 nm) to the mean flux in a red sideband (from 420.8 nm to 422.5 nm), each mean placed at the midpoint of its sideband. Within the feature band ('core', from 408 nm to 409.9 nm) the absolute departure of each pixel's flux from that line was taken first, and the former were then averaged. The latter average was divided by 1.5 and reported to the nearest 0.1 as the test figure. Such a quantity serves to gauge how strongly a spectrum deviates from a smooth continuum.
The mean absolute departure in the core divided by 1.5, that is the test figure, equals 0.4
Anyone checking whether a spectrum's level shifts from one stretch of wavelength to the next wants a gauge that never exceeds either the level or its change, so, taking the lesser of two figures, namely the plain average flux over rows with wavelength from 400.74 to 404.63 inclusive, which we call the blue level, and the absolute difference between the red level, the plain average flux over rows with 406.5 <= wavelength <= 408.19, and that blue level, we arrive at 0.15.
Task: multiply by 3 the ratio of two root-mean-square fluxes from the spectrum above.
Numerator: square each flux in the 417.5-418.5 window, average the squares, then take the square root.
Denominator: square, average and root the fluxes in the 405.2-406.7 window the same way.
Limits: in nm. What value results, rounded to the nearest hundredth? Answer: 3.19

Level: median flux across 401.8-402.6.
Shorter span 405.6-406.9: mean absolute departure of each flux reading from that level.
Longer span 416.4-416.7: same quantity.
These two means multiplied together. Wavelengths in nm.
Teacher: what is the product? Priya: 0.65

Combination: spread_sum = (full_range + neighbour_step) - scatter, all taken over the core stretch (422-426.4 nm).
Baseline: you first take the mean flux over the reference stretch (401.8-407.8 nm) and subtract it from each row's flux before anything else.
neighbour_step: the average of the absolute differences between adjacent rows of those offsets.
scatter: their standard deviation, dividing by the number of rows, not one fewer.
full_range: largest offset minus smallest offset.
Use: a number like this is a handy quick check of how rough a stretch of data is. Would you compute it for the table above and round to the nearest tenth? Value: 5.6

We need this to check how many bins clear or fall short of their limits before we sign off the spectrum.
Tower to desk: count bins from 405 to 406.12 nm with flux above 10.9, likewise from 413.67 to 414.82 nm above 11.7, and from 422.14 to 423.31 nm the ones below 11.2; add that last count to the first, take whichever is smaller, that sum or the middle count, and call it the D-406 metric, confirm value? 5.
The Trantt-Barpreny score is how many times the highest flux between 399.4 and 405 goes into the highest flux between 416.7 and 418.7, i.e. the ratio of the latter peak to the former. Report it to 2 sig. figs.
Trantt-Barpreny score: 0.95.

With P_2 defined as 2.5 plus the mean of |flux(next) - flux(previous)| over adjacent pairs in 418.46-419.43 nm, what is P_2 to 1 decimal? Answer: 3.6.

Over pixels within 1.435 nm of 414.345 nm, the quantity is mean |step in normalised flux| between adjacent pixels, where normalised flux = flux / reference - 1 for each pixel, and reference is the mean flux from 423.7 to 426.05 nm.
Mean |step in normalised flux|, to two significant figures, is 0.091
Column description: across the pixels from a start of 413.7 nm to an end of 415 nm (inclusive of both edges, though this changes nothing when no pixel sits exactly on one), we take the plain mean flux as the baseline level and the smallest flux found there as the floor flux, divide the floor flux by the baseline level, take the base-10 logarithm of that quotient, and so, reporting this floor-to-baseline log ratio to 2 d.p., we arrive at -0.10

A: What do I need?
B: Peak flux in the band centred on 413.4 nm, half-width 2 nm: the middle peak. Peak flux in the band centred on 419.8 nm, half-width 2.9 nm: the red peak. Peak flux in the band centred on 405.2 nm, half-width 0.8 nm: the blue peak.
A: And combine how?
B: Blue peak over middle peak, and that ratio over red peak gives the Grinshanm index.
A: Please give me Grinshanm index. 0.066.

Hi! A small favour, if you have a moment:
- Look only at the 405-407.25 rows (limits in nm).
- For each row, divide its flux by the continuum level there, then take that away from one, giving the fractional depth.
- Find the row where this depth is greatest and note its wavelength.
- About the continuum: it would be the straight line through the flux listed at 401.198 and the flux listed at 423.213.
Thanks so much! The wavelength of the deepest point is 406.405 nm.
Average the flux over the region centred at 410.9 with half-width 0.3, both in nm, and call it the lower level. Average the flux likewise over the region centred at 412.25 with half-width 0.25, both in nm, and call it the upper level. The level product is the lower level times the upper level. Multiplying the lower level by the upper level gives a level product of 146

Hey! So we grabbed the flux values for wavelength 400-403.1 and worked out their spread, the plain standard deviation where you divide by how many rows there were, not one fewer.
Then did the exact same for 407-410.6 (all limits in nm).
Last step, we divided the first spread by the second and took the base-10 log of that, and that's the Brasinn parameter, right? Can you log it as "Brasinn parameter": -0.2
